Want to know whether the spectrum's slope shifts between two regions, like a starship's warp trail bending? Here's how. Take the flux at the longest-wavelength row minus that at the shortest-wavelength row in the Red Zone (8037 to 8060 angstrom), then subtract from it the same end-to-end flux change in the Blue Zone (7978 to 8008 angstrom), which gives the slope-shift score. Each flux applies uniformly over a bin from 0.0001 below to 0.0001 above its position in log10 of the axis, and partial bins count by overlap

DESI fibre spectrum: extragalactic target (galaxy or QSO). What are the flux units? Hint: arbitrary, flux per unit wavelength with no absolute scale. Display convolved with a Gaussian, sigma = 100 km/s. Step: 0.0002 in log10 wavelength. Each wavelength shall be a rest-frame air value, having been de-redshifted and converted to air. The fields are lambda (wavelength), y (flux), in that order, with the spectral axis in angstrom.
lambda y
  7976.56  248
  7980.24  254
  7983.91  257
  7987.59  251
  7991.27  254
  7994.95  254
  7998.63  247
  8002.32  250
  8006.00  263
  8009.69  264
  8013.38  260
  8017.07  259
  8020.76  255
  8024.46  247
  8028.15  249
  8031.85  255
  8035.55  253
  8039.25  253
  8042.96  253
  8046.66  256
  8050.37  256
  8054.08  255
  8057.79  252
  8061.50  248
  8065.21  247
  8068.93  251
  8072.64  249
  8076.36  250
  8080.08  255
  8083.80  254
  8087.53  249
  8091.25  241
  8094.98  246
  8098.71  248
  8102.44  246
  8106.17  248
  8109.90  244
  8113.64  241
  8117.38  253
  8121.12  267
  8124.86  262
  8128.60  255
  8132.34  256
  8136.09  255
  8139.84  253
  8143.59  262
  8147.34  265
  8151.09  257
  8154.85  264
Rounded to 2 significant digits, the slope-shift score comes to -10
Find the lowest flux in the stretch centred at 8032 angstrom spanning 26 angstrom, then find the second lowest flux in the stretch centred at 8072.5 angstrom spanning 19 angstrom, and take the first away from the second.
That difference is 2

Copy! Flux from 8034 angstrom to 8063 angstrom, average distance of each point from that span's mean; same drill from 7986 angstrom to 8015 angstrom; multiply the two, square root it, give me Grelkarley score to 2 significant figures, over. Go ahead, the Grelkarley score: 3.1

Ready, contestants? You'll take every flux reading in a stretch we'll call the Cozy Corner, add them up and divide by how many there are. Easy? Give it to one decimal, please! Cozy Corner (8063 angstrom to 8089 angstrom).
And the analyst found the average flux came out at 250.7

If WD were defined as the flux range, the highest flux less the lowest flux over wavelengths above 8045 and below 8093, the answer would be 15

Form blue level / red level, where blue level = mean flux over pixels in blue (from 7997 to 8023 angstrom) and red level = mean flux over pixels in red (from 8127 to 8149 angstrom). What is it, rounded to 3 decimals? 0.997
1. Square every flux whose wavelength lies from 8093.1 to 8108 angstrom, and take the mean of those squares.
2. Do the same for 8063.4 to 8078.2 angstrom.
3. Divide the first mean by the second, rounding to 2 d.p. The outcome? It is 0.98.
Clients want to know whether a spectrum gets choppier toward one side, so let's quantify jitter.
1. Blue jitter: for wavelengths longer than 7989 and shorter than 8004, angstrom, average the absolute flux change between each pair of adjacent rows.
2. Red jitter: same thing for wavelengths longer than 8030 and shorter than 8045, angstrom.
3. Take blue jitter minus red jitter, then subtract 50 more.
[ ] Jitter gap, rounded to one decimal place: -47.3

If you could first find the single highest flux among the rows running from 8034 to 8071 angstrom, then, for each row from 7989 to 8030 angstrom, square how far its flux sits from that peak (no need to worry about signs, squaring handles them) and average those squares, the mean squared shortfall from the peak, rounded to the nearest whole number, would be 36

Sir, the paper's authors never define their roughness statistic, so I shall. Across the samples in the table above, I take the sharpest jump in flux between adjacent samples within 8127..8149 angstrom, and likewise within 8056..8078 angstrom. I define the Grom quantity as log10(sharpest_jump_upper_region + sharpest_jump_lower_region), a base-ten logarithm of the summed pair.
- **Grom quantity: 1.11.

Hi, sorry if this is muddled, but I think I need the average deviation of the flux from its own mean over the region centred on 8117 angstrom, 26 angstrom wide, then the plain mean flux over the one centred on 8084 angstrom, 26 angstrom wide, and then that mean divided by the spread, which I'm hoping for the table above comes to 34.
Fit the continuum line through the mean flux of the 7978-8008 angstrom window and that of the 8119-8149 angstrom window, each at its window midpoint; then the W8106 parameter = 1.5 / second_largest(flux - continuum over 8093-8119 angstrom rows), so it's 0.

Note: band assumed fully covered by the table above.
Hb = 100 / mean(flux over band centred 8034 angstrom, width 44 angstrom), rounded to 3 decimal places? 0.393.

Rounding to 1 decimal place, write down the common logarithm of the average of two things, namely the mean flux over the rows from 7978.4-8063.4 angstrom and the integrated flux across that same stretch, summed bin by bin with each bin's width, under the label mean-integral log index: 4.0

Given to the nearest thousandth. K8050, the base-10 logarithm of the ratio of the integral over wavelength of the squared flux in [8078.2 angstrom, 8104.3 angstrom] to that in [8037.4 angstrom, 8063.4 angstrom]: -0.015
